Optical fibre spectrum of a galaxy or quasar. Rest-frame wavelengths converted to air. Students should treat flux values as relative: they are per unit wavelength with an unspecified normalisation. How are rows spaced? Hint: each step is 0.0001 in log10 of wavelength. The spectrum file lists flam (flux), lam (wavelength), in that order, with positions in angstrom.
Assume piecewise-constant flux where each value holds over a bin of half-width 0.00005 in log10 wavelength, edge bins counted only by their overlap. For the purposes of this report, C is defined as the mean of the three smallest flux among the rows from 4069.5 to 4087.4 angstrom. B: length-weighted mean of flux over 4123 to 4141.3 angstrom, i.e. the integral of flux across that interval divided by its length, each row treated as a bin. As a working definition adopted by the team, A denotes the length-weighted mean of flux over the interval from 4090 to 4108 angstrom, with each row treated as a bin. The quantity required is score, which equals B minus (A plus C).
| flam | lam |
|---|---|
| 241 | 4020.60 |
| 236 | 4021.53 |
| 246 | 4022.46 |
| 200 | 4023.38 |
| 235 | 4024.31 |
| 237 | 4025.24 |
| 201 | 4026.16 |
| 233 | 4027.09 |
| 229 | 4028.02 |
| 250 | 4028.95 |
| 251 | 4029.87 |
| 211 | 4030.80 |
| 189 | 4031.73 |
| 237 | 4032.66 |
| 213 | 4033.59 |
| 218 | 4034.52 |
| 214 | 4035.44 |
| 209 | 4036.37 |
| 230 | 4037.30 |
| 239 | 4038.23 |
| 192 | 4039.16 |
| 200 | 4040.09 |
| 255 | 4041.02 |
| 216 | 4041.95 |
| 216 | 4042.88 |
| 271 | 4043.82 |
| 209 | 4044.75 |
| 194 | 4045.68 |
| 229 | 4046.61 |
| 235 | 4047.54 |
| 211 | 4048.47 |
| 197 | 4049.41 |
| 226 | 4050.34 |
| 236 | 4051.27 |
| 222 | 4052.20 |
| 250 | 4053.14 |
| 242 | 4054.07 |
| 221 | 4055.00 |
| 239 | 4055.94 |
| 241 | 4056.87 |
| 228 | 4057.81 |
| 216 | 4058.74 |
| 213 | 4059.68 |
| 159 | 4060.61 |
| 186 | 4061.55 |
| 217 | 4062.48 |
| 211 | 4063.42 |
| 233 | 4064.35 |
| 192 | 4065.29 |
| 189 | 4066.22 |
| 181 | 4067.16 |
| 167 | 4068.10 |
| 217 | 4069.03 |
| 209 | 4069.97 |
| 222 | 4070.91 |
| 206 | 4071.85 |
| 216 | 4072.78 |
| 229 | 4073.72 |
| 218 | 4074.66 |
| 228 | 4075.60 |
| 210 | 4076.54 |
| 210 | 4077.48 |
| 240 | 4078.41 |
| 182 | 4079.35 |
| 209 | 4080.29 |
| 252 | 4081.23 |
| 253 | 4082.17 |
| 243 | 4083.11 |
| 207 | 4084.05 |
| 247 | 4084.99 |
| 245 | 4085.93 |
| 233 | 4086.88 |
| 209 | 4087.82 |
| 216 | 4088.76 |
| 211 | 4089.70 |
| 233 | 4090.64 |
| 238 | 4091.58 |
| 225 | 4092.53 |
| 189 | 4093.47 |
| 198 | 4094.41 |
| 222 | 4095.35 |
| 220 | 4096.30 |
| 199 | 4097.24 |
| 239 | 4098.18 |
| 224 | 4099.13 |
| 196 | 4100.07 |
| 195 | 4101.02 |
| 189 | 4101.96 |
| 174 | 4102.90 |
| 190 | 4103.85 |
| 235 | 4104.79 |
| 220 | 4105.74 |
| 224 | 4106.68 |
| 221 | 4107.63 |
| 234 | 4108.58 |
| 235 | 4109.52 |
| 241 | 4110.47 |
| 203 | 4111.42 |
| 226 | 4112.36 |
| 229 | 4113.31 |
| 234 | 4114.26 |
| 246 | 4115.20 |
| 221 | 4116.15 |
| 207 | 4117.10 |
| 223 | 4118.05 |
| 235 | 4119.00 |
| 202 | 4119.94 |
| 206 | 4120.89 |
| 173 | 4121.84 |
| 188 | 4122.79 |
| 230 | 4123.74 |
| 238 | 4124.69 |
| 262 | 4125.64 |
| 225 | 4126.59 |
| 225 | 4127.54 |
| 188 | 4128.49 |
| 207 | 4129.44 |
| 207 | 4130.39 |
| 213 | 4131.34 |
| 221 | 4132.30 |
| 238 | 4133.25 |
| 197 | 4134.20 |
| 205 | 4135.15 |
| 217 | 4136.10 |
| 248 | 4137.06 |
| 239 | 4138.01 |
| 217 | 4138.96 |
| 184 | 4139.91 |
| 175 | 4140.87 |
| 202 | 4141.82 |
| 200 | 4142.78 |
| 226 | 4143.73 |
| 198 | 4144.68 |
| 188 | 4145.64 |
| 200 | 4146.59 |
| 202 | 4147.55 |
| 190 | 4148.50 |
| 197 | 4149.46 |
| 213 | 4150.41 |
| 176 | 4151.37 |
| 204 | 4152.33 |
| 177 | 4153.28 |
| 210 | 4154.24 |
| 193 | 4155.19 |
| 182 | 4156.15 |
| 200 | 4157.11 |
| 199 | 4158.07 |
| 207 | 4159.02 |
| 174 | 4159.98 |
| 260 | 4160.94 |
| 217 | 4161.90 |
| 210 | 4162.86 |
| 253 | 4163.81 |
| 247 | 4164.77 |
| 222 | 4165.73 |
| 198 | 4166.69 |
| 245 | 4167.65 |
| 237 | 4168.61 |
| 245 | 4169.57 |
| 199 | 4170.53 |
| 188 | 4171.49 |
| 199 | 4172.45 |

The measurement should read -193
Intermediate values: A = 212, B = 217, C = 198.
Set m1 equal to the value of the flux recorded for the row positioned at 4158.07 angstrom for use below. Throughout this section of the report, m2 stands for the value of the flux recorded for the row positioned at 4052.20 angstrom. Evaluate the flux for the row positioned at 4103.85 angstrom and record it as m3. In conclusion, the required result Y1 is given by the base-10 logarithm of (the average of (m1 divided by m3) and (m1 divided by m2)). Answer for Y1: -0.01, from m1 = 199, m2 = 222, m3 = 190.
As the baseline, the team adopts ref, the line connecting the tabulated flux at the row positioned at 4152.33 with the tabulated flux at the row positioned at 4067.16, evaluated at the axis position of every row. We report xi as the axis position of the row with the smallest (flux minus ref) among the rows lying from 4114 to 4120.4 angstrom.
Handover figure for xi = 4119.94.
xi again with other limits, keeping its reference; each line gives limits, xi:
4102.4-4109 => 4102.90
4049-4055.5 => 4049.41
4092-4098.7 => 4093.47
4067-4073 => 4068.10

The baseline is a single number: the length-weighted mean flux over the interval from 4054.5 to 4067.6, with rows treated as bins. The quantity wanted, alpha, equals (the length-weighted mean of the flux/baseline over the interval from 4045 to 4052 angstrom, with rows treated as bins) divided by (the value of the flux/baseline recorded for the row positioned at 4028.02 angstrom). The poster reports 0.95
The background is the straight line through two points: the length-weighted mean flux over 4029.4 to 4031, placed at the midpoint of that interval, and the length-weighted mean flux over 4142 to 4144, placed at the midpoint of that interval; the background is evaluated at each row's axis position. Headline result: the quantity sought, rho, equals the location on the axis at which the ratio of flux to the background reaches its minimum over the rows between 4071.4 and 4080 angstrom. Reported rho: 4079.35 angstrom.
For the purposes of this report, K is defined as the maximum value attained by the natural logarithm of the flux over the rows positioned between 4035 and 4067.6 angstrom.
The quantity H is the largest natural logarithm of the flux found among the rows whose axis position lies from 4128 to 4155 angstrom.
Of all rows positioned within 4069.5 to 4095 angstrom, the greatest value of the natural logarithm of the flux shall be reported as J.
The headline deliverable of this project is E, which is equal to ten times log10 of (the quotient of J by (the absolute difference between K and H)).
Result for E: 18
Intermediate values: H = 5.51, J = 5.53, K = 5.60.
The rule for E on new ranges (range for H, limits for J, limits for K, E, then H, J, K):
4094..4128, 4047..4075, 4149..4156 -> 14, 5.57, 5.52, 5.36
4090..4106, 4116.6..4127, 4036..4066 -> 16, 5.48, 5.57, 5.60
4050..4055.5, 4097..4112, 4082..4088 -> 27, 5.52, 5.48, 5.53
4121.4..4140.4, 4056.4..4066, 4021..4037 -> 21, 5.57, 5.48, 5.53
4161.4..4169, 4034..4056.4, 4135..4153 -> 24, 5.53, 5.60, 5.51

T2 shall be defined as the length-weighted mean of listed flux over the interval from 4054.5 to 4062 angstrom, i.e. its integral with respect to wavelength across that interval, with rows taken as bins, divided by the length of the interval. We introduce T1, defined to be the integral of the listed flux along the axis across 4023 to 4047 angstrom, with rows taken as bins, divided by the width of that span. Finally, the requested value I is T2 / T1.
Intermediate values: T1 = 222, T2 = 213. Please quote 0.96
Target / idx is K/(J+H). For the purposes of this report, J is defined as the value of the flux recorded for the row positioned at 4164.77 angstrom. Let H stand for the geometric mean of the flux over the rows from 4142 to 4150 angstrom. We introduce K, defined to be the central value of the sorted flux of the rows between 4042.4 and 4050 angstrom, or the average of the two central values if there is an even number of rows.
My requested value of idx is 0.478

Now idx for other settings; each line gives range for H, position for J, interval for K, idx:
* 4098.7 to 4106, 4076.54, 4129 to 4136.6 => 0.510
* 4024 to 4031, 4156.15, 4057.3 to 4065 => 0.520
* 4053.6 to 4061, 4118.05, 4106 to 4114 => 0.516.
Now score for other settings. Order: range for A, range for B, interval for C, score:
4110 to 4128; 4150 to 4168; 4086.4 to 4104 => -196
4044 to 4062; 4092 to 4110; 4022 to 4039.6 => -201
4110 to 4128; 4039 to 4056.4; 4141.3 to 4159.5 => -175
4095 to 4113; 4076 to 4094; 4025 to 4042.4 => -185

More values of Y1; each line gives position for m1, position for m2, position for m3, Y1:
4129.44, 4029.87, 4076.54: -0.04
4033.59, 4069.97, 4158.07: 0.02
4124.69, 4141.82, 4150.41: 0.06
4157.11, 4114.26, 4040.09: -0.03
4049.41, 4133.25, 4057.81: -0.07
